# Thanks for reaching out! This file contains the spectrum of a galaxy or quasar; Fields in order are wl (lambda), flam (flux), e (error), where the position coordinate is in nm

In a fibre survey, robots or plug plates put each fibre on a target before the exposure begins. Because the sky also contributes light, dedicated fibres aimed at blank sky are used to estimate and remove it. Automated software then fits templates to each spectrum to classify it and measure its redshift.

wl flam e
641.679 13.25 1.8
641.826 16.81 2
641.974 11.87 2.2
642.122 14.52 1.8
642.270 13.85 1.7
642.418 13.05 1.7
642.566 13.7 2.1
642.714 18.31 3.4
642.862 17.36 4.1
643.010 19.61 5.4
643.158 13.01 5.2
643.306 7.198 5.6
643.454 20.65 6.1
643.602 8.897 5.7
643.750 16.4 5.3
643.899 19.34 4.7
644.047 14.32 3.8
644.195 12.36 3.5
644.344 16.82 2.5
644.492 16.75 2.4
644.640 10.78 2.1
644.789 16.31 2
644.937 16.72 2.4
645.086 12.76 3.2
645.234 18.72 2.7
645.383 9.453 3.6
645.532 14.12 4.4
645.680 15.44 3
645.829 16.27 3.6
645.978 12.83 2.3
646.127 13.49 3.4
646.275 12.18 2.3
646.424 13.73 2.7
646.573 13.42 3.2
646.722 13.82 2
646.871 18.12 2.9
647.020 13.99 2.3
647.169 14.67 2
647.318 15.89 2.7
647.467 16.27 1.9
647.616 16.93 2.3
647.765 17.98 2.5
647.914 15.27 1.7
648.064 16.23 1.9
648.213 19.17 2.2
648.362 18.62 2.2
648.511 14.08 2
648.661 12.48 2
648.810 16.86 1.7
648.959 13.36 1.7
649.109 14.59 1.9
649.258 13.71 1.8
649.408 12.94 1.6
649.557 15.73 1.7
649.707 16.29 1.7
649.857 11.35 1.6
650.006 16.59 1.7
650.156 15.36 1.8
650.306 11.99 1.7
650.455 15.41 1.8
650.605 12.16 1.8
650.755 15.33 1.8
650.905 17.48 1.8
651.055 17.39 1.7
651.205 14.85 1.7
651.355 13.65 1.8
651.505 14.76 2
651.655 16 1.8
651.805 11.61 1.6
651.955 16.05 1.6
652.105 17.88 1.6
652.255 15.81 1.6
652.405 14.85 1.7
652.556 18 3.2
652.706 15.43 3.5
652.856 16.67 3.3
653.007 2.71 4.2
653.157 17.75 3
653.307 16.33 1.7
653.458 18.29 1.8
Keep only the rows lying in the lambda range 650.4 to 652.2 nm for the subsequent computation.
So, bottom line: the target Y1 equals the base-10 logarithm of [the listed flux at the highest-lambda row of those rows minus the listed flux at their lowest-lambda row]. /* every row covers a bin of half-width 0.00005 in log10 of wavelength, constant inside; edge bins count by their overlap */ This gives 0.39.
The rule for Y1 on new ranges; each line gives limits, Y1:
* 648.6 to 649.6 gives 0.51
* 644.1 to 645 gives 0.64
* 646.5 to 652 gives 0.42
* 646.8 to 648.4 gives -0.30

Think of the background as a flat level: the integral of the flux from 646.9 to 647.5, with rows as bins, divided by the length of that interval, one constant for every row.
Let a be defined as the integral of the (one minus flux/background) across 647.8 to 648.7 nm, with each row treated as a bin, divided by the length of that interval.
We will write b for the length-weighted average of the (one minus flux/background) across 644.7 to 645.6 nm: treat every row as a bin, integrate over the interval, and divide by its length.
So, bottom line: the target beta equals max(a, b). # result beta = 0.048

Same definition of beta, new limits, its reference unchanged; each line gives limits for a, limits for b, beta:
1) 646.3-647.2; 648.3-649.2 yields 0.056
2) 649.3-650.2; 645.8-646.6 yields 0.120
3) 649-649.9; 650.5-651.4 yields 0.077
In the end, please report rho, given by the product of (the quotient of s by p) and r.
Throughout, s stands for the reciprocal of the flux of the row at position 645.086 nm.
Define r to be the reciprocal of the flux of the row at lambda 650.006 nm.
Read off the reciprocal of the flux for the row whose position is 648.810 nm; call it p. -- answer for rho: 0.080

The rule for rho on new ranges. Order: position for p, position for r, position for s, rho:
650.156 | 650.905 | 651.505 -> 0.060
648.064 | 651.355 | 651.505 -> 0.081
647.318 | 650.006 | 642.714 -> 0.052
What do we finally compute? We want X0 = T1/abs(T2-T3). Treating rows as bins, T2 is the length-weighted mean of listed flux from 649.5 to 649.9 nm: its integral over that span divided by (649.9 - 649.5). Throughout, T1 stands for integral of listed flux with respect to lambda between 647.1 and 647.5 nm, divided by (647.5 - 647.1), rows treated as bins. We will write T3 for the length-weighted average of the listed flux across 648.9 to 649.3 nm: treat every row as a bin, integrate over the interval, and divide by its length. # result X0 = 22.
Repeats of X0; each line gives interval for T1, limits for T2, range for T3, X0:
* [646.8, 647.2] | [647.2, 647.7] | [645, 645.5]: 6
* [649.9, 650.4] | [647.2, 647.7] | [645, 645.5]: 6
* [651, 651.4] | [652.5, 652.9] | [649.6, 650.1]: 8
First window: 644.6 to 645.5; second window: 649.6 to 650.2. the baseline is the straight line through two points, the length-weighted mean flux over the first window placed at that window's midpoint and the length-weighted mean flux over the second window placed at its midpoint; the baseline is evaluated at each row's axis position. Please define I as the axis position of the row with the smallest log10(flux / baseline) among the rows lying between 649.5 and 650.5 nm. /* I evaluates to 649.857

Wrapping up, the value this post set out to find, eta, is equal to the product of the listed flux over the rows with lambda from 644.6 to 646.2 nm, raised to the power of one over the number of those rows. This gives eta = 14.0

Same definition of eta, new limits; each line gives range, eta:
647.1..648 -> 16.1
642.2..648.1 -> 14.6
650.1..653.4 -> 14.2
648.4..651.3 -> 14.5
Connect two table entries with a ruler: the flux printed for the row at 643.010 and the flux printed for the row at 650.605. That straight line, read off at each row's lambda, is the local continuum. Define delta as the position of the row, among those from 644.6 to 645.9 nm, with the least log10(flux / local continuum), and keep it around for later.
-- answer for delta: 645.383 nm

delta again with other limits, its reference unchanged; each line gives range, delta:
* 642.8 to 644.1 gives 643.306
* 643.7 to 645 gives 644.640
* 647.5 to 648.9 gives 648.661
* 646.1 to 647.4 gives 646.275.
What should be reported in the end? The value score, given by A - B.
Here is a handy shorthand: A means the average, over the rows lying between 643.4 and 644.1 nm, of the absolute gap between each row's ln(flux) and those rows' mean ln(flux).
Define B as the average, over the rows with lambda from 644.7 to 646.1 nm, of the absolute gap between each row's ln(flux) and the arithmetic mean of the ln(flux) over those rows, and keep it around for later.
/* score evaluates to 0.09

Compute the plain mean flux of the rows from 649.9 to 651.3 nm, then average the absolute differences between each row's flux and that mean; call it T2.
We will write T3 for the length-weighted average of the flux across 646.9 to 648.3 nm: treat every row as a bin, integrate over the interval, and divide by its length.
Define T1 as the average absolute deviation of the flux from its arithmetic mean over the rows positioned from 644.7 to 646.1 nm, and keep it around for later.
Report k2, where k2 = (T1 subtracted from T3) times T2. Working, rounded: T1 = 2.2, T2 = 1.45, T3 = 16.4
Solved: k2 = 21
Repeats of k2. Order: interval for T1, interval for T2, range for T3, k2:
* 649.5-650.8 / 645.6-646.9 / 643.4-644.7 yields 20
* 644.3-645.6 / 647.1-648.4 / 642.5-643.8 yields 15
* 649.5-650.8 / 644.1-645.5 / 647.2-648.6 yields 42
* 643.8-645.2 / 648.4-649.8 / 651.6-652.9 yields 17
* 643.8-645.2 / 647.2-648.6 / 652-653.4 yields 17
